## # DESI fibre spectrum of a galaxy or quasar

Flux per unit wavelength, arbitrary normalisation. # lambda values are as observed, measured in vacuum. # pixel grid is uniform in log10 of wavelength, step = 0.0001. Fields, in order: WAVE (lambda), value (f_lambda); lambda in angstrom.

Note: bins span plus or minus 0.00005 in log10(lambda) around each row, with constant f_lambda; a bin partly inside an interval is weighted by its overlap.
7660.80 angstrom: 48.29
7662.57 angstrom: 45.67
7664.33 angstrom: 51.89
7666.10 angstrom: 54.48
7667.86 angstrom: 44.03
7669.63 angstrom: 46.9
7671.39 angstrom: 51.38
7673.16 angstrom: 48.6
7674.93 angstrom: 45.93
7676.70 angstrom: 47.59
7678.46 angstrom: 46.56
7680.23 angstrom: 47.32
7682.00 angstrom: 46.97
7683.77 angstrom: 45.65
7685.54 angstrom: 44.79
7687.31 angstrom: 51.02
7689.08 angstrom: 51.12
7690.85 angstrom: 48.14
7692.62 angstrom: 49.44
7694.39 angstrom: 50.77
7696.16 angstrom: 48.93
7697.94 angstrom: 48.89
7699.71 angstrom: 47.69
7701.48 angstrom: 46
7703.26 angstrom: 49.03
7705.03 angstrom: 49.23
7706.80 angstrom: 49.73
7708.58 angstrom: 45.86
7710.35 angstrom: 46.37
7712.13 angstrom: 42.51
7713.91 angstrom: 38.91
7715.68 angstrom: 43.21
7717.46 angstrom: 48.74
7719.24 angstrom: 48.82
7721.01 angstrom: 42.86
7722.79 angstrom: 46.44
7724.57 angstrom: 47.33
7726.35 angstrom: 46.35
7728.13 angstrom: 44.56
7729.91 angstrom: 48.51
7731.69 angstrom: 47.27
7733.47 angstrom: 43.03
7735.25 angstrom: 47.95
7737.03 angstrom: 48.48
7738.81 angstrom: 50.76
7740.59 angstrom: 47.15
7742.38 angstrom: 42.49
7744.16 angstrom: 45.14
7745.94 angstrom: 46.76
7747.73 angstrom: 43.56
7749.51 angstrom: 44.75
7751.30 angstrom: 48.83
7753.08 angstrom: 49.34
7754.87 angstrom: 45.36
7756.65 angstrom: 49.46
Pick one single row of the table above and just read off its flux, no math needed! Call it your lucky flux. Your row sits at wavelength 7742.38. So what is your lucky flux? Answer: 42.49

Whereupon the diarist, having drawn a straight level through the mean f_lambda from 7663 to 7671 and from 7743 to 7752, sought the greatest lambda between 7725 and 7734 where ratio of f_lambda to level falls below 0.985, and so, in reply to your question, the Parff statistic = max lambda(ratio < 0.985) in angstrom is 7733.47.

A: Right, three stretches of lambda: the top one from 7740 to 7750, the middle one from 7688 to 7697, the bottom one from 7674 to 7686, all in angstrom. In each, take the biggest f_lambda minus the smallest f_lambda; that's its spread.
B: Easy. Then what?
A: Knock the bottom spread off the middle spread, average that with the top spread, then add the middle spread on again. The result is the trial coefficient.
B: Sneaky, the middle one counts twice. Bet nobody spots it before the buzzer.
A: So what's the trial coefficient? 5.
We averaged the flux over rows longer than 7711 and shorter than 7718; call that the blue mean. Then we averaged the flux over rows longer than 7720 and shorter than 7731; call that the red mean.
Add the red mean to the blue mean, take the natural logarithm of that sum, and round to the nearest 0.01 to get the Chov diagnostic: 4.49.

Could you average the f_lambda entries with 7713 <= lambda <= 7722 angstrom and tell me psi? 44.5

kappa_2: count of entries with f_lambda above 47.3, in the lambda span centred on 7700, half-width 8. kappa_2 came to 8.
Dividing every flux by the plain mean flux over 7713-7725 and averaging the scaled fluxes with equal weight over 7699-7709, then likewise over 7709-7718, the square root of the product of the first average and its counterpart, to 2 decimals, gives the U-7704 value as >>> 1.02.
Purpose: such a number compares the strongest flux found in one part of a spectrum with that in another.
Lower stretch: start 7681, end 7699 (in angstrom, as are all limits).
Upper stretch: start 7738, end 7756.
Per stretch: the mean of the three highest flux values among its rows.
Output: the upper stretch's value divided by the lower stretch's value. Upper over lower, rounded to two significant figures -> 0.97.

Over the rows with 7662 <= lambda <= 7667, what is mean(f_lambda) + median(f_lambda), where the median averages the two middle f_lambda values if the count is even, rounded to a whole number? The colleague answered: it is 103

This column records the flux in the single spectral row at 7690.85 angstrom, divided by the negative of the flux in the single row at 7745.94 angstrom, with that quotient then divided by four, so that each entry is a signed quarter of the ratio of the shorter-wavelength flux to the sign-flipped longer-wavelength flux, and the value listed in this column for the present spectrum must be -0.257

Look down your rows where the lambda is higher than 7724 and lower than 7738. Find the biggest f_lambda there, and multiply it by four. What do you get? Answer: 194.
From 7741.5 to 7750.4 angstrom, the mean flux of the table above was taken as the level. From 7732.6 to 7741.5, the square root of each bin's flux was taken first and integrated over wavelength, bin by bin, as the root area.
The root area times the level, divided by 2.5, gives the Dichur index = 1093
